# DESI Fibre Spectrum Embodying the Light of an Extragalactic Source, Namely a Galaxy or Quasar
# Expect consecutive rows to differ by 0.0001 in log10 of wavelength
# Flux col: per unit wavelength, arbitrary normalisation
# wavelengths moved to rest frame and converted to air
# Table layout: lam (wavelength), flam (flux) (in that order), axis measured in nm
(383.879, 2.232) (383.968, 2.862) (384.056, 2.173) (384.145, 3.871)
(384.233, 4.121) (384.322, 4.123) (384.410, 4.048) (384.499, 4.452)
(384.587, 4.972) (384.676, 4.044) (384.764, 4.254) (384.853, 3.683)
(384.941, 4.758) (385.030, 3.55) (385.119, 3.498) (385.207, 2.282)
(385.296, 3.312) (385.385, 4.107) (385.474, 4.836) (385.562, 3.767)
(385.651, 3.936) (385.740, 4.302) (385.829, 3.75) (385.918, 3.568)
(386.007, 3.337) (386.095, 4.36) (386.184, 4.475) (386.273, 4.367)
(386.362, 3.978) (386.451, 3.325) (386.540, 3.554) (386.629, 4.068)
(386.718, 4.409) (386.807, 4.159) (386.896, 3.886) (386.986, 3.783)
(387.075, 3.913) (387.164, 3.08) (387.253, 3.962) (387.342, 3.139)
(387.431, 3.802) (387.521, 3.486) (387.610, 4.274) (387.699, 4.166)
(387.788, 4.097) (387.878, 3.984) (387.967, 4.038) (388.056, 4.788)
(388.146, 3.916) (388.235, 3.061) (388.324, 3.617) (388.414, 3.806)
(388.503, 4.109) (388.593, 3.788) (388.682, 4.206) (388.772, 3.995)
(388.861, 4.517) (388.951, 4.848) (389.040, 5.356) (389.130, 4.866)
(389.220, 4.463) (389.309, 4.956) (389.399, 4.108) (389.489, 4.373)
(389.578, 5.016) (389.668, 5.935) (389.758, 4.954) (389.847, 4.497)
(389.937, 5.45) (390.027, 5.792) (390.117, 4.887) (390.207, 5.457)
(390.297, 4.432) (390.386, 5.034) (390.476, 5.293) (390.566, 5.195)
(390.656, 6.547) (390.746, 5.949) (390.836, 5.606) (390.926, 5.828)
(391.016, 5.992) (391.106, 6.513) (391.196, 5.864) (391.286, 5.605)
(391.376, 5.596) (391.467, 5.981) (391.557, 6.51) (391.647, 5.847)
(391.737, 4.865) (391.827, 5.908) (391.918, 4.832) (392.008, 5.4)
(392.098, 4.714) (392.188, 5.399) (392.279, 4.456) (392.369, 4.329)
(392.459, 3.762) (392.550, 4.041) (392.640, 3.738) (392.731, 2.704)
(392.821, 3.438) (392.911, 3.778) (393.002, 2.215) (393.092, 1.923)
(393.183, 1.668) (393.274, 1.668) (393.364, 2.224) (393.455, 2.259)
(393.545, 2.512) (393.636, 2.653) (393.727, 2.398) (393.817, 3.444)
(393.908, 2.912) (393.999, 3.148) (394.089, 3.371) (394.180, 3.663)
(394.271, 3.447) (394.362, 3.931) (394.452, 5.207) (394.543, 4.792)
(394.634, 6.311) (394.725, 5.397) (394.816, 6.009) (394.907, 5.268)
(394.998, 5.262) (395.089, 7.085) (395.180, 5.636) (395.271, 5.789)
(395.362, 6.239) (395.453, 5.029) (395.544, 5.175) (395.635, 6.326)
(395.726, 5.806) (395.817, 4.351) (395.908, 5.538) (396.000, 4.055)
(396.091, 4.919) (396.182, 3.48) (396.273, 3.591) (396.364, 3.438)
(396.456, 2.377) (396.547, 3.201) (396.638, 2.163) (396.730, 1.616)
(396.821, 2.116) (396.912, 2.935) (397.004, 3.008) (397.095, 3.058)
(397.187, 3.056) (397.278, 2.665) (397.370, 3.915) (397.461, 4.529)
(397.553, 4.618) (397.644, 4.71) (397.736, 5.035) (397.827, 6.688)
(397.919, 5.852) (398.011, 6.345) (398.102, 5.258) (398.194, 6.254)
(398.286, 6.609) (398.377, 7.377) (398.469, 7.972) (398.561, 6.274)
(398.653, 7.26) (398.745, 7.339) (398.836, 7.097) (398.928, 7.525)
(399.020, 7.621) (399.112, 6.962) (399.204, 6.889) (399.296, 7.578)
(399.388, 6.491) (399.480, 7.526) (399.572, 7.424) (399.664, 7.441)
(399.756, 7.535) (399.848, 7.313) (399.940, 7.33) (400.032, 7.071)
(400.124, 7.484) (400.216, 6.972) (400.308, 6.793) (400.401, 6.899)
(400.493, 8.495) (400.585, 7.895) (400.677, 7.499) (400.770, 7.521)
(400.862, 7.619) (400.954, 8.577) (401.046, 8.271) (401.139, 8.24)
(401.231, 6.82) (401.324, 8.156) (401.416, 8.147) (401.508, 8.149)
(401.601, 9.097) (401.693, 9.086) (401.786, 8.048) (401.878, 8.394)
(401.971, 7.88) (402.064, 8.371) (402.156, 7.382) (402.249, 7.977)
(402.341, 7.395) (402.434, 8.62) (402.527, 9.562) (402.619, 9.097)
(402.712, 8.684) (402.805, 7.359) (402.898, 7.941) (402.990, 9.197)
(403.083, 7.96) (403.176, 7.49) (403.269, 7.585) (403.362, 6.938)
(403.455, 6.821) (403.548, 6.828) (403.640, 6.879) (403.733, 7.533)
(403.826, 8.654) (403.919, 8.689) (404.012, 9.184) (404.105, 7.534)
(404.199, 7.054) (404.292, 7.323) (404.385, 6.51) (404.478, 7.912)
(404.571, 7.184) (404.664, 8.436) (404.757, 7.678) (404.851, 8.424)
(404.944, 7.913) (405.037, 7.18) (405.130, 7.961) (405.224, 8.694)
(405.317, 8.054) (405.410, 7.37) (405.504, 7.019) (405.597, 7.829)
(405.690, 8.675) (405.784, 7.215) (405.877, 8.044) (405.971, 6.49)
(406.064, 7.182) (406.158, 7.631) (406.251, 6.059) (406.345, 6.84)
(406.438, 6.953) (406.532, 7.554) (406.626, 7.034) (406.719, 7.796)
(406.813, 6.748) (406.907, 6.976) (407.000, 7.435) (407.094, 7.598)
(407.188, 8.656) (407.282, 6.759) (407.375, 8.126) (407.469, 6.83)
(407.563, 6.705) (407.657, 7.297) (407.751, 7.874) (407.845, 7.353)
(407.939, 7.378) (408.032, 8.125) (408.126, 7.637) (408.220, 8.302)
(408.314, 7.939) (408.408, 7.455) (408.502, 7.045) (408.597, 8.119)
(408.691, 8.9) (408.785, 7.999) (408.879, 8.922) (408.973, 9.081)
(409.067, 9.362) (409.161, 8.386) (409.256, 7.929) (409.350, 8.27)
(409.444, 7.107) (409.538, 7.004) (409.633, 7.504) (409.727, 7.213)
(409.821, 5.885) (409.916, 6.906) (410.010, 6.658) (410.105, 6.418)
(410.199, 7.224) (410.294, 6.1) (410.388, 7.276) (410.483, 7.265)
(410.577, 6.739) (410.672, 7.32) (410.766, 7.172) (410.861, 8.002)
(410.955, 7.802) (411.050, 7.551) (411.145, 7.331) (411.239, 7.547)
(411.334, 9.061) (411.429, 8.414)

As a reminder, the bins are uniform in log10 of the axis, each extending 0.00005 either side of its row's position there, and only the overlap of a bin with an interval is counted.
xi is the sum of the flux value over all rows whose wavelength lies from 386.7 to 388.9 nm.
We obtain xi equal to 98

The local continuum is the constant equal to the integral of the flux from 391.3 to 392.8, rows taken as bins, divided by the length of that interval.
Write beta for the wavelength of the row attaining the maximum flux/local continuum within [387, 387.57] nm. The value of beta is 387.253 nm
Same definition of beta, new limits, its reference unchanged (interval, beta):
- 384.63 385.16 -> 384.941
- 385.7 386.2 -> 386.184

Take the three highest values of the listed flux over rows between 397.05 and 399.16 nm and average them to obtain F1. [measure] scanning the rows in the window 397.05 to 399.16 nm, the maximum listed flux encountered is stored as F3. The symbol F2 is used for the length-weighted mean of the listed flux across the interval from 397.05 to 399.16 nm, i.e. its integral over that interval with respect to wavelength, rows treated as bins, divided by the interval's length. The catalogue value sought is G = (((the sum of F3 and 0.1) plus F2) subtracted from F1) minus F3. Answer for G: -14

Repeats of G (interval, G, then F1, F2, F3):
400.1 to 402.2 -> -17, 9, 7.9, 9.097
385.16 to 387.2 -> -9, 5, 3.9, 4.836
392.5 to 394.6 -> -9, 5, 3.1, 5.207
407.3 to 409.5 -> -18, 9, 7.9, 9.362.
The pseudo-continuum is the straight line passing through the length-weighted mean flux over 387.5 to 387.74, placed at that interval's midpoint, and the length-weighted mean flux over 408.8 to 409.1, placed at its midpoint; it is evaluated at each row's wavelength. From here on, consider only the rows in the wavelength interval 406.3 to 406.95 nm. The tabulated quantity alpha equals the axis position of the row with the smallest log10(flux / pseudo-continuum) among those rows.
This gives 406.813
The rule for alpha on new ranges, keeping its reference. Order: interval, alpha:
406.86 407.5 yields 407.282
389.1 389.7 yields 389.399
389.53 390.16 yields 389.847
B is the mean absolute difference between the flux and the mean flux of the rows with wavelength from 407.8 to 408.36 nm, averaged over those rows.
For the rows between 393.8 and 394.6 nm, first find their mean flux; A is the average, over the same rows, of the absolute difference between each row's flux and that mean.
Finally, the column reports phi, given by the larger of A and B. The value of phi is 0.58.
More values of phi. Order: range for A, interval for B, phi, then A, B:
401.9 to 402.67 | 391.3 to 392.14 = 0.63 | 0.63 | 0.50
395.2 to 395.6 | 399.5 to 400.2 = 0.46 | 0.46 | 0.11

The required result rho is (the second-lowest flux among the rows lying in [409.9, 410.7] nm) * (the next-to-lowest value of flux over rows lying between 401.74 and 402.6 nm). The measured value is 47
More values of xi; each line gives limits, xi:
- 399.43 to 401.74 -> 193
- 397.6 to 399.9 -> 170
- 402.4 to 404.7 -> 197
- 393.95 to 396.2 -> 125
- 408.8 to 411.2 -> 186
